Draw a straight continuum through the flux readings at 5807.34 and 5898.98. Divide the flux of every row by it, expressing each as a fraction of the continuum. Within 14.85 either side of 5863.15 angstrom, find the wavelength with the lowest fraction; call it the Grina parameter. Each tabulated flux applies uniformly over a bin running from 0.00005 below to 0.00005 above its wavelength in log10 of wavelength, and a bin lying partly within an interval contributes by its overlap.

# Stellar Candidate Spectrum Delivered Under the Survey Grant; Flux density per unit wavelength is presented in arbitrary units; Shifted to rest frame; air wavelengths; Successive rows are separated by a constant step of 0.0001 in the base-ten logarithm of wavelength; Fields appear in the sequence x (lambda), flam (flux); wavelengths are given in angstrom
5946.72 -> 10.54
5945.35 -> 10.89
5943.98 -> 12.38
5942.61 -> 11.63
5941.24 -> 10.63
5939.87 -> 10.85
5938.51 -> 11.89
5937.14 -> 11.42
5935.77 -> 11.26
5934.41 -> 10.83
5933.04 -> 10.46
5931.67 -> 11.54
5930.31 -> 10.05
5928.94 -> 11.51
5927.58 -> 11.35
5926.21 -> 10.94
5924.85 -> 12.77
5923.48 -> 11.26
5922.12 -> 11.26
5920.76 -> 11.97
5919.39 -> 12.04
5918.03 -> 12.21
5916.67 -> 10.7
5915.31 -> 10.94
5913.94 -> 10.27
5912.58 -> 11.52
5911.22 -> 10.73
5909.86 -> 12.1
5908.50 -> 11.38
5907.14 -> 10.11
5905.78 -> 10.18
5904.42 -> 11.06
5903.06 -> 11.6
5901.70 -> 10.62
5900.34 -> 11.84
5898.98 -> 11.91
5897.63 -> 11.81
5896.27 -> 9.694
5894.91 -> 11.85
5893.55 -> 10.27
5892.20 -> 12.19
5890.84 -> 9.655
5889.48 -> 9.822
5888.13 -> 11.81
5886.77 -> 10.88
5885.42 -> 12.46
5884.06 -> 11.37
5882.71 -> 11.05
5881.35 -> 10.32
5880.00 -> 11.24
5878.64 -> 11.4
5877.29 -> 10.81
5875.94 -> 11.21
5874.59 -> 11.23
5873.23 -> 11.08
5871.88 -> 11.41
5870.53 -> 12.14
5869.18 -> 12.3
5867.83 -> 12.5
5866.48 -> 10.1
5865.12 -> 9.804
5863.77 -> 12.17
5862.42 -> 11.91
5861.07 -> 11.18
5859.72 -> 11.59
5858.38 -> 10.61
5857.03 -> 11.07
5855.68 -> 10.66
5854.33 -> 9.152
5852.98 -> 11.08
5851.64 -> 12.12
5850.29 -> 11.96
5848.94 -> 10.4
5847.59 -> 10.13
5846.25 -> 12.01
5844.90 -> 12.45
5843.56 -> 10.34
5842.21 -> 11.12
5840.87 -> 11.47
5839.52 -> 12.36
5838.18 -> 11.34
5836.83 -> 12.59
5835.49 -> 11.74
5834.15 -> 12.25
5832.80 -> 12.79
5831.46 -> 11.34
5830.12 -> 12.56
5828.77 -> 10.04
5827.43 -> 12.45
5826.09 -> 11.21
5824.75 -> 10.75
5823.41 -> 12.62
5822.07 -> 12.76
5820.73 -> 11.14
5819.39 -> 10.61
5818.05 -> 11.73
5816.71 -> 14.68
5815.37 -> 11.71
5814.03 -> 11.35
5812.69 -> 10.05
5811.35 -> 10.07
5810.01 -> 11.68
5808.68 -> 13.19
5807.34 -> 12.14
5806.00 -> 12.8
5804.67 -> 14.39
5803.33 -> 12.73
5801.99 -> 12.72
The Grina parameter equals 5854.33 angstrom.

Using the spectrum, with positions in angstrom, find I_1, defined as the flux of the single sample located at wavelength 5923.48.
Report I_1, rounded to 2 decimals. 11.26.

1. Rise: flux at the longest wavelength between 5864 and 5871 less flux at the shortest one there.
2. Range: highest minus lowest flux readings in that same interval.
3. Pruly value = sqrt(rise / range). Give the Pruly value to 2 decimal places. 0.93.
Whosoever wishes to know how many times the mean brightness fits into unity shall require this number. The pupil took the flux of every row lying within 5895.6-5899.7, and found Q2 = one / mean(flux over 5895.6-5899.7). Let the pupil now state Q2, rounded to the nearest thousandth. 0.090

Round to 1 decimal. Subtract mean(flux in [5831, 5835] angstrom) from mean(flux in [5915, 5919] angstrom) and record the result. -0.8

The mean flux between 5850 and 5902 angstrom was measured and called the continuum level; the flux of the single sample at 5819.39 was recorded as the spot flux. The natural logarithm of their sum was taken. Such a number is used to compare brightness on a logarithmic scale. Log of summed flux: 3.08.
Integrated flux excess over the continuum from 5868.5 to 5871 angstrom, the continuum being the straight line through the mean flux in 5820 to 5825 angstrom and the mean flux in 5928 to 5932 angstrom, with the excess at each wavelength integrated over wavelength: 2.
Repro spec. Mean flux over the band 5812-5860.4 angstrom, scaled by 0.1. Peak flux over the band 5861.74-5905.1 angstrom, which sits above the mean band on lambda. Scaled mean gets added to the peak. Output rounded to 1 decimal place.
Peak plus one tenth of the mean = 13.7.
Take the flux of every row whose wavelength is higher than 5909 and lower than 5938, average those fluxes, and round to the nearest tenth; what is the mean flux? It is 11.3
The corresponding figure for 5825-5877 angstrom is 11.4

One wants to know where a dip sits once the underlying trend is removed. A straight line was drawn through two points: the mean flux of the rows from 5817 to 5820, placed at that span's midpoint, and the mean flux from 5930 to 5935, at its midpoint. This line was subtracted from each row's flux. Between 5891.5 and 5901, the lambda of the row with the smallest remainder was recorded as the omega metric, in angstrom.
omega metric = 5896.27 angstrom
